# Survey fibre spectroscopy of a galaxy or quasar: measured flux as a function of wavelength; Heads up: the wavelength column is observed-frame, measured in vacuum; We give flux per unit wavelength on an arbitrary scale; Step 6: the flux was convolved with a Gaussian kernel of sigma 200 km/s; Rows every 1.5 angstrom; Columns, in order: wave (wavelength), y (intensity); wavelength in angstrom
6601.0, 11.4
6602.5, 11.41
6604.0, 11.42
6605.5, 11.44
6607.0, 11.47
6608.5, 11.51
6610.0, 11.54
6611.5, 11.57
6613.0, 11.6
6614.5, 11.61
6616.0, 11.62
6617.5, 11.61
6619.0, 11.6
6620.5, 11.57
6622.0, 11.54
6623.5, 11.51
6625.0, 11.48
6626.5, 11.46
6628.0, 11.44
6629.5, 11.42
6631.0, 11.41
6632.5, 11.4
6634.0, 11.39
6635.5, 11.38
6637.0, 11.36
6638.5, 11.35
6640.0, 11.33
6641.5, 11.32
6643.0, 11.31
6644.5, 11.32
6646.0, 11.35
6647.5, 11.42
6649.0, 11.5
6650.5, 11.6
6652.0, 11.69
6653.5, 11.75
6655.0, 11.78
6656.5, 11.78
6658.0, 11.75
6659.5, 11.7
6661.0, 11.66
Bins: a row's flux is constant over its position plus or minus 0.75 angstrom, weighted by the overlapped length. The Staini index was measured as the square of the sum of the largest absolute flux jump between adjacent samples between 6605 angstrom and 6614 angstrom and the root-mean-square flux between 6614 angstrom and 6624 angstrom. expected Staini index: 135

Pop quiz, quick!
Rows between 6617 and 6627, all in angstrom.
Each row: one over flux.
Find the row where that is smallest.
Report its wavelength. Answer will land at 6617.5 angstrom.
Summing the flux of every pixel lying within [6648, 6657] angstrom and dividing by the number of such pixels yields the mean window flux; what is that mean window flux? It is 11.7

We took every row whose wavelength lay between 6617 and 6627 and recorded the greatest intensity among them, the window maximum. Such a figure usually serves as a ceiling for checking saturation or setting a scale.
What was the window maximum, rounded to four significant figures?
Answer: 11.61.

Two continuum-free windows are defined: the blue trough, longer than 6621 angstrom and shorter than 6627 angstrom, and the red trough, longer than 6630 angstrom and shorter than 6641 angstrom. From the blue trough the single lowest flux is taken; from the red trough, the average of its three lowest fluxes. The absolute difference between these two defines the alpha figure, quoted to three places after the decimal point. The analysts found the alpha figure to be 0.113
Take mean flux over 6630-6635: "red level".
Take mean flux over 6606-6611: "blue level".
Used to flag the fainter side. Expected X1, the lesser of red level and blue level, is 11.40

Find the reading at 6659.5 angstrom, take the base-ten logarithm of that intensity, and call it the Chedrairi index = 1.068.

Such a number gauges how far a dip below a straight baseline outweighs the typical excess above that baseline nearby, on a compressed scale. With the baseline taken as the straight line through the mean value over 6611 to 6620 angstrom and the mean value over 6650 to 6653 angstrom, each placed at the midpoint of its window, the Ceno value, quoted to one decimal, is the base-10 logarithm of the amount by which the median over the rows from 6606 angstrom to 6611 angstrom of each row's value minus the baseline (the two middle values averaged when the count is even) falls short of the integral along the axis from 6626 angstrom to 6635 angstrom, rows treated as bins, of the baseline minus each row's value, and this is 0.3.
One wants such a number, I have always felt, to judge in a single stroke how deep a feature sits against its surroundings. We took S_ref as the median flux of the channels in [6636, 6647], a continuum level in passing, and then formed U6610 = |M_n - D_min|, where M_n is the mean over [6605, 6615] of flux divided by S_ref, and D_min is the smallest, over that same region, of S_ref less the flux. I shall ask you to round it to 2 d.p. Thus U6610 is 1.30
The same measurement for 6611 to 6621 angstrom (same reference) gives 1.31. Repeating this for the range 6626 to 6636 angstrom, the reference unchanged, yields 1.14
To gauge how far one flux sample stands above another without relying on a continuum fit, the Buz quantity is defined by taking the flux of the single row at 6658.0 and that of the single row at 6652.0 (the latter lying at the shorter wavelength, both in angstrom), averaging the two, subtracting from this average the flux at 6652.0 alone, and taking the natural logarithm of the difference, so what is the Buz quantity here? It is -3.5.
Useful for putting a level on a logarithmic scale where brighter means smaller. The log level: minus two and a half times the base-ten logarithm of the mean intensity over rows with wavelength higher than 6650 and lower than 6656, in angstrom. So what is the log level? -2.67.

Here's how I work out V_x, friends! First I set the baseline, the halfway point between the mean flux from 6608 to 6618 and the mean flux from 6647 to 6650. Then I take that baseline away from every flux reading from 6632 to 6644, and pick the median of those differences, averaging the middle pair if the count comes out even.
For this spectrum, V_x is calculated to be -0.17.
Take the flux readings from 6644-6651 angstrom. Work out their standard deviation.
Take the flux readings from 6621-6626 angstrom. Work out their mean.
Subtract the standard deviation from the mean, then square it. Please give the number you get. 130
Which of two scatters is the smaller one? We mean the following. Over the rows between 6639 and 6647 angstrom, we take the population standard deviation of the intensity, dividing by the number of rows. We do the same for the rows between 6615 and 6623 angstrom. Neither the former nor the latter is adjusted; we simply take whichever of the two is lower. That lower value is 0.014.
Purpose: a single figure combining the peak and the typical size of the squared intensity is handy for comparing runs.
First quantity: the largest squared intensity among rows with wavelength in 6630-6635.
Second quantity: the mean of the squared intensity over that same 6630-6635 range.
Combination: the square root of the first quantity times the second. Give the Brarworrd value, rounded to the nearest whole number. 130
